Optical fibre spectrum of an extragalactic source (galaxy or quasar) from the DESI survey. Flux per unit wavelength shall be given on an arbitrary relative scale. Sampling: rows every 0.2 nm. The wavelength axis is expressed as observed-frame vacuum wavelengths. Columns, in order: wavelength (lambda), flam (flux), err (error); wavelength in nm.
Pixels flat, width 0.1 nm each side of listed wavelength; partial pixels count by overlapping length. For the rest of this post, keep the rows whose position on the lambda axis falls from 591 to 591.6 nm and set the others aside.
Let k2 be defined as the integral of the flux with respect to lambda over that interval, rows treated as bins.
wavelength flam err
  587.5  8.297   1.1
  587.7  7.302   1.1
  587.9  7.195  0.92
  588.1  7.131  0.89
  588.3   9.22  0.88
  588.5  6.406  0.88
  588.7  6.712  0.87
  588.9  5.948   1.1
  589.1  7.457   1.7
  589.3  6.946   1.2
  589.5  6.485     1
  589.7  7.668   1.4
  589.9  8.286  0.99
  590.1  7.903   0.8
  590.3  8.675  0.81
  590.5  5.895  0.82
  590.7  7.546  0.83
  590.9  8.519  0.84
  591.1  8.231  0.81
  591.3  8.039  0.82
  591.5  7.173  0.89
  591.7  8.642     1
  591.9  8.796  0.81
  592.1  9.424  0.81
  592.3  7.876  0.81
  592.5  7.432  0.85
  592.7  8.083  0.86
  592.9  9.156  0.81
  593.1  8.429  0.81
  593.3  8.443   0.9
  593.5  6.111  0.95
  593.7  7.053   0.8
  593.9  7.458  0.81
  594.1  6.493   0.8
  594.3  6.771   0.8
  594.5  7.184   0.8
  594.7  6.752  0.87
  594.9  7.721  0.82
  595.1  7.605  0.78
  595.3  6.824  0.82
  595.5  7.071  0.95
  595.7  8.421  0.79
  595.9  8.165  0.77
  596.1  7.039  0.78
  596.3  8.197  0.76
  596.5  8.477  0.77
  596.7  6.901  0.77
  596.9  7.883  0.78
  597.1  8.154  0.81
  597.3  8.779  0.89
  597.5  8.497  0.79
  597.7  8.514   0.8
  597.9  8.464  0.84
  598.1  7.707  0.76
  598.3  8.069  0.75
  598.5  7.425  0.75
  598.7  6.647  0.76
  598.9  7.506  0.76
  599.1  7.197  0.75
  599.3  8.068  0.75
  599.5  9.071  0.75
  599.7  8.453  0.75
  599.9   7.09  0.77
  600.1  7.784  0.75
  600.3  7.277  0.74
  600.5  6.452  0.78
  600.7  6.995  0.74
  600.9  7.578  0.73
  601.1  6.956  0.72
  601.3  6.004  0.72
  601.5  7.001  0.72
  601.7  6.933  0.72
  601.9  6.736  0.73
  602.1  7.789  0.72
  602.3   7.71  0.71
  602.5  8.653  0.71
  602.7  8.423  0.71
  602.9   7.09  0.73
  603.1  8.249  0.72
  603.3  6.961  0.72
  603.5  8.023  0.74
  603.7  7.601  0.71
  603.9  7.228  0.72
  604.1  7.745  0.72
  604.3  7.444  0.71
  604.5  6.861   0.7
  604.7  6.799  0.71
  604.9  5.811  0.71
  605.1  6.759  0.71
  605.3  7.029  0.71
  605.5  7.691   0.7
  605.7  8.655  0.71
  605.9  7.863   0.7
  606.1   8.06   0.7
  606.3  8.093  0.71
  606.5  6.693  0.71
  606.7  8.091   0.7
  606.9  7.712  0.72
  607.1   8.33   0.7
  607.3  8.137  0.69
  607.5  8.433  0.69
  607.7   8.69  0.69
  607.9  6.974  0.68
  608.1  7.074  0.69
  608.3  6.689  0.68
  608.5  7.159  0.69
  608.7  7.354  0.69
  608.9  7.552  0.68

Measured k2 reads 4.7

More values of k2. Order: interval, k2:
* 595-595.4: 2.9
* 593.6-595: 9.9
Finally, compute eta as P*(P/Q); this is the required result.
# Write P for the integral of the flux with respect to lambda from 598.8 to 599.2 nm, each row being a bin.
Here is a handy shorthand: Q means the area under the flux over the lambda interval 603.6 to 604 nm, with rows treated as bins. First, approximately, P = 2.94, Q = 3.0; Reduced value 2.9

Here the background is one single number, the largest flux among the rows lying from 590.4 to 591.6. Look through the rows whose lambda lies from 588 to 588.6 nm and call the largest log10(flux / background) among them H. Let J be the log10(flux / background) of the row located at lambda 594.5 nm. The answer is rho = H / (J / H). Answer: -0.016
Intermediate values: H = 0.03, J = -0.074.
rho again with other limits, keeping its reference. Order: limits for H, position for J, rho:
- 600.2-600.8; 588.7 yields -0.045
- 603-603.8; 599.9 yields -0.002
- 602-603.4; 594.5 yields -0.001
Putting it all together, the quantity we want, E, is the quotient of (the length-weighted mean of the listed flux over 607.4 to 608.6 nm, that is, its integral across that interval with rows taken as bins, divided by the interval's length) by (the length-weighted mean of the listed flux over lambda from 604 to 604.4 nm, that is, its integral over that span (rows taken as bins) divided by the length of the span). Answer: 0.99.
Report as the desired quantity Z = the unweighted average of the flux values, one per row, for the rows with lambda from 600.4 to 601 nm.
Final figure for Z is 7.0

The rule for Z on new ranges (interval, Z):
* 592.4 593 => 8.2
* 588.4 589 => 6.4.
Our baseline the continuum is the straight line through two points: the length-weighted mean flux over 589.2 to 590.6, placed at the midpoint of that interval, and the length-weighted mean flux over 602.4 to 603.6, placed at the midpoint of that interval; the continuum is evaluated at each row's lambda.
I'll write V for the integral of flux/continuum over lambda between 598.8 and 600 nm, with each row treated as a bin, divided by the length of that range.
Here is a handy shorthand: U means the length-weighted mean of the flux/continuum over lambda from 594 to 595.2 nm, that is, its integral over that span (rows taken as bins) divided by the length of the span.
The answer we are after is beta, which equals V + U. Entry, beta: 1.95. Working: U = 0.93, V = 1.02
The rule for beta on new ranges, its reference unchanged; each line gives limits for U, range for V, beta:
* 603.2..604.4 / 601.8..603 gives 1.93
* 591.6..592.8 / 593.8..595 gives 2.05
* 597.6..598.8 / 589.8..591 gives 2.06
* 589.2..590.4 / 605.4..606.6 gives 2.01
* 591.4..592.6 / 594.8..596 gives 2.10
